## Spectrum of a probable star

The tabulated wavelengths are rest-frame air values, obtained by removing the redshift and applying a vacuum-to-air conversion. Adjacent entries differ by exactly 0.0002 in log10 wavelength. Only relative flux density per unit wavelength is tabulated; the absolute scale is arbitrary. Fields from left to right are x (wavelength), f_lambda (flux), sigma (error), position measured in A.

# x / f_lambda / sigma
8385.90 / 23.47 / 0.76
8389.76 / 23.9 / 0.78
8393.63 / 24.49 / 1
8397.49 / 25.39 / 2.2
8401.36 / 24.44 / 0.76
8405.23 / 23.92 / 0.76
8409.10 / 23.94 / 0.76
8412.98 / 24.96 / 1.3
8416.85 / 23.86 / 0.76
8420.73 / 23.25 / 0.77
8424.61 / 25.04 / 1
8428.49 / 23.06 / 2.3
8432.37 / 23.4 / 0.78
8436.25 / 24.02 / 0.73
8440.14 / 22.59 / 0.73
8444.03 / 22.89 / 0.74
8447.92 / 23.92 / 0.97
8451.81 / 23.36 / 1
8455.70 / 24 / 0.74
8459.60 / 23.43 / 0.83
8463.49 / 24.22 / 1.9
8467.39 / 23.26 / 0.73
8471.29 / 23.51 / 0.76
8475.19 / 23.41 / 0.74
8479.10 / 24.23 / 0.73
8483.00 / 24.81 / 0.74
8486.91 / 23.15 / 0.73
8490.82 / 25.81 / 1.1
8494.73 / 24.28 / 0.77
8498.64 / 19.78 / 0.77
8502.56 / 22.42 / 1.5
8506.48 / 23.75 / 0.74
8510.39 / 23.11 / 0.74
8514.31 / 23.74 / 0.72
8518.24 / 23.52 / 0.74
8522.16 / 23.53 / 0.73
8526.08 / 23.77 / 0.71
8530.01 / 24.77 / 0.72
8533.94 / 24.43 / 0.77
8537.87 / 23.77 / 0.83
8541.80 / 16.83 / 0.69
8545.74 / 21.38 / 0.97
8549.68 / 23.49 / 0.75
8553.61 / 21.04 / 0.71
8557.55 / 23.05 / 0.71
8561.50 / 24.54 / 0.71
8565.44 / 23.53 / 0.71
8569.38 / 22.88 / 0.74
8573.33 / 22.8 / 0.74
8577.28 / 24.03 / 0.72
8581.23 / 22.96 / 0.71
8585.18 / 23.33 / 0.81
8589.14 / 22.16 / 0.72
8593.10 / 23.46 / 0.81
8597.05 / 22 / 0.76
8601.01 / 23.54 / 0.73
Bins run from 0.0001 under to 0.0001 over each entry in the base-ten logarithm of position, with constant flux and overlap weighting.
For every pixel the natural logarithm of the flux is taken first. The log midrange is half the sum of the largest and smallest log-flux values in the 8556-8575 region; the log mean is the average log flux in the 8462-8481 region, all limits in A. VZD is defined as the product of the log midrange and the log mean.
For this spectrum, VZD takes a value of 10.0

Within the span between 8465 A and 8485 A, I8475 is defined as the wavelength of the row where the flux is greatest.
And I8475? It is 8483.00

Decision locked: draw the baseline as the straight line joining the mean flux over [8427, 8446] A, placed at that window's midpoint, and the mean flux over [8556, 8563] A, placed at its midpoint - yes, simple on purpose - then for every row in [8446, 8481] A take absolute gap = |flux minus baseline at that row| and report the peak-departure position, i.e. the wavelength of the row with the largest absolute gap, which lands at 8463.49 A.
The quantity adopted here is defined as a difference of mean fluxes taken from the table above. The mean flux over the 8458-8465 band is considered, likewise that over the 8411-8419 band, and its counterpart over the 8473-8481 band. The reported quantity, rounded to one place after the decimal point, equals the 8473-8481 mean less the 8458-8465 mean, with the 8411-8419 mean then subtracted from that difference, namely -24.4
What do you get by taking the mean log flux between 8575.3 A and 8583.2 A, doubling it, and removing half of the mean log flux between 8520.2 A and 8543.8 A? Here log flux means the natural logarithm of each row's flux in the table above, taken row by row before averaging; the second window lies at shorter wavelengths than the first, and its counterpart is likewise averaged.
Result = 4.75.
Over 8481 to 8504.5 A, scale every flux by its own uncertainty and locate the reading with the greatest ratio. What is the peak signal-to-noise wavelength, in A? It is 8483.00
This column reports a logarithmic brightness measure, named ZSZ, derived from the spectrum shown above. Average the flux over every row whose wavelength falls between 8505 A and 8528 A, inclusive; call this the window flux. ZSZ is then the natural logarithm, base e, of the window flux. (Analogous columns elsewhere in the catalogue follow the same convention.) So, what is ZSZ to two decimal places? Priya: 3.16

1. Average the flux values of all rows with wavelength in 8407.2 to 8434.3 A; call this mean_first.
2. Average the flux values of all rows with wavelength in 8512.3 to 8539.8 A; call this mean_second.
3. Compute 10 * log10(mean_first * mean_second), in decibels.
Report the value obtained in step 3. 27.6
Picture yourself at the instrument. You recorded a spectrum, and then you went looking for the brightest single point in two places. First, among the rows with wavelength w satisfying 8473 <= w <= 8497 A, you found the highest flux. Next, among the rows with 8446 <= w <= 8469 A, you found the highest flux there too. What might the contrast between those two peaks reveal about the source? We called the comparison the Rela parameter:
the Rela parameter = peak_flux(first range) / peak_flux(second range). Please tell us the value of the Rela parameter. 1.07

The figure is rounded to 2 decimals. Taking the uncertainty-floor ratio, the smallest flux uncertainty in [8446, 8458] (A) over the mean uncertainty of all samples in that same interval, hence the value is 0.82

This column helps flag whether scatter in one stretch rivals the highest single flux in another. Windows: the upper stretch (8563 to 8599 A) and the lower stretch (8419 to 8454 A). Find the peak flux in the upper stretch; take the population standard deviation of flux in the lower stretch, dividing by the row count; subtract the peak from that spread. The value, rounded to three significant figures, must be -23.3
